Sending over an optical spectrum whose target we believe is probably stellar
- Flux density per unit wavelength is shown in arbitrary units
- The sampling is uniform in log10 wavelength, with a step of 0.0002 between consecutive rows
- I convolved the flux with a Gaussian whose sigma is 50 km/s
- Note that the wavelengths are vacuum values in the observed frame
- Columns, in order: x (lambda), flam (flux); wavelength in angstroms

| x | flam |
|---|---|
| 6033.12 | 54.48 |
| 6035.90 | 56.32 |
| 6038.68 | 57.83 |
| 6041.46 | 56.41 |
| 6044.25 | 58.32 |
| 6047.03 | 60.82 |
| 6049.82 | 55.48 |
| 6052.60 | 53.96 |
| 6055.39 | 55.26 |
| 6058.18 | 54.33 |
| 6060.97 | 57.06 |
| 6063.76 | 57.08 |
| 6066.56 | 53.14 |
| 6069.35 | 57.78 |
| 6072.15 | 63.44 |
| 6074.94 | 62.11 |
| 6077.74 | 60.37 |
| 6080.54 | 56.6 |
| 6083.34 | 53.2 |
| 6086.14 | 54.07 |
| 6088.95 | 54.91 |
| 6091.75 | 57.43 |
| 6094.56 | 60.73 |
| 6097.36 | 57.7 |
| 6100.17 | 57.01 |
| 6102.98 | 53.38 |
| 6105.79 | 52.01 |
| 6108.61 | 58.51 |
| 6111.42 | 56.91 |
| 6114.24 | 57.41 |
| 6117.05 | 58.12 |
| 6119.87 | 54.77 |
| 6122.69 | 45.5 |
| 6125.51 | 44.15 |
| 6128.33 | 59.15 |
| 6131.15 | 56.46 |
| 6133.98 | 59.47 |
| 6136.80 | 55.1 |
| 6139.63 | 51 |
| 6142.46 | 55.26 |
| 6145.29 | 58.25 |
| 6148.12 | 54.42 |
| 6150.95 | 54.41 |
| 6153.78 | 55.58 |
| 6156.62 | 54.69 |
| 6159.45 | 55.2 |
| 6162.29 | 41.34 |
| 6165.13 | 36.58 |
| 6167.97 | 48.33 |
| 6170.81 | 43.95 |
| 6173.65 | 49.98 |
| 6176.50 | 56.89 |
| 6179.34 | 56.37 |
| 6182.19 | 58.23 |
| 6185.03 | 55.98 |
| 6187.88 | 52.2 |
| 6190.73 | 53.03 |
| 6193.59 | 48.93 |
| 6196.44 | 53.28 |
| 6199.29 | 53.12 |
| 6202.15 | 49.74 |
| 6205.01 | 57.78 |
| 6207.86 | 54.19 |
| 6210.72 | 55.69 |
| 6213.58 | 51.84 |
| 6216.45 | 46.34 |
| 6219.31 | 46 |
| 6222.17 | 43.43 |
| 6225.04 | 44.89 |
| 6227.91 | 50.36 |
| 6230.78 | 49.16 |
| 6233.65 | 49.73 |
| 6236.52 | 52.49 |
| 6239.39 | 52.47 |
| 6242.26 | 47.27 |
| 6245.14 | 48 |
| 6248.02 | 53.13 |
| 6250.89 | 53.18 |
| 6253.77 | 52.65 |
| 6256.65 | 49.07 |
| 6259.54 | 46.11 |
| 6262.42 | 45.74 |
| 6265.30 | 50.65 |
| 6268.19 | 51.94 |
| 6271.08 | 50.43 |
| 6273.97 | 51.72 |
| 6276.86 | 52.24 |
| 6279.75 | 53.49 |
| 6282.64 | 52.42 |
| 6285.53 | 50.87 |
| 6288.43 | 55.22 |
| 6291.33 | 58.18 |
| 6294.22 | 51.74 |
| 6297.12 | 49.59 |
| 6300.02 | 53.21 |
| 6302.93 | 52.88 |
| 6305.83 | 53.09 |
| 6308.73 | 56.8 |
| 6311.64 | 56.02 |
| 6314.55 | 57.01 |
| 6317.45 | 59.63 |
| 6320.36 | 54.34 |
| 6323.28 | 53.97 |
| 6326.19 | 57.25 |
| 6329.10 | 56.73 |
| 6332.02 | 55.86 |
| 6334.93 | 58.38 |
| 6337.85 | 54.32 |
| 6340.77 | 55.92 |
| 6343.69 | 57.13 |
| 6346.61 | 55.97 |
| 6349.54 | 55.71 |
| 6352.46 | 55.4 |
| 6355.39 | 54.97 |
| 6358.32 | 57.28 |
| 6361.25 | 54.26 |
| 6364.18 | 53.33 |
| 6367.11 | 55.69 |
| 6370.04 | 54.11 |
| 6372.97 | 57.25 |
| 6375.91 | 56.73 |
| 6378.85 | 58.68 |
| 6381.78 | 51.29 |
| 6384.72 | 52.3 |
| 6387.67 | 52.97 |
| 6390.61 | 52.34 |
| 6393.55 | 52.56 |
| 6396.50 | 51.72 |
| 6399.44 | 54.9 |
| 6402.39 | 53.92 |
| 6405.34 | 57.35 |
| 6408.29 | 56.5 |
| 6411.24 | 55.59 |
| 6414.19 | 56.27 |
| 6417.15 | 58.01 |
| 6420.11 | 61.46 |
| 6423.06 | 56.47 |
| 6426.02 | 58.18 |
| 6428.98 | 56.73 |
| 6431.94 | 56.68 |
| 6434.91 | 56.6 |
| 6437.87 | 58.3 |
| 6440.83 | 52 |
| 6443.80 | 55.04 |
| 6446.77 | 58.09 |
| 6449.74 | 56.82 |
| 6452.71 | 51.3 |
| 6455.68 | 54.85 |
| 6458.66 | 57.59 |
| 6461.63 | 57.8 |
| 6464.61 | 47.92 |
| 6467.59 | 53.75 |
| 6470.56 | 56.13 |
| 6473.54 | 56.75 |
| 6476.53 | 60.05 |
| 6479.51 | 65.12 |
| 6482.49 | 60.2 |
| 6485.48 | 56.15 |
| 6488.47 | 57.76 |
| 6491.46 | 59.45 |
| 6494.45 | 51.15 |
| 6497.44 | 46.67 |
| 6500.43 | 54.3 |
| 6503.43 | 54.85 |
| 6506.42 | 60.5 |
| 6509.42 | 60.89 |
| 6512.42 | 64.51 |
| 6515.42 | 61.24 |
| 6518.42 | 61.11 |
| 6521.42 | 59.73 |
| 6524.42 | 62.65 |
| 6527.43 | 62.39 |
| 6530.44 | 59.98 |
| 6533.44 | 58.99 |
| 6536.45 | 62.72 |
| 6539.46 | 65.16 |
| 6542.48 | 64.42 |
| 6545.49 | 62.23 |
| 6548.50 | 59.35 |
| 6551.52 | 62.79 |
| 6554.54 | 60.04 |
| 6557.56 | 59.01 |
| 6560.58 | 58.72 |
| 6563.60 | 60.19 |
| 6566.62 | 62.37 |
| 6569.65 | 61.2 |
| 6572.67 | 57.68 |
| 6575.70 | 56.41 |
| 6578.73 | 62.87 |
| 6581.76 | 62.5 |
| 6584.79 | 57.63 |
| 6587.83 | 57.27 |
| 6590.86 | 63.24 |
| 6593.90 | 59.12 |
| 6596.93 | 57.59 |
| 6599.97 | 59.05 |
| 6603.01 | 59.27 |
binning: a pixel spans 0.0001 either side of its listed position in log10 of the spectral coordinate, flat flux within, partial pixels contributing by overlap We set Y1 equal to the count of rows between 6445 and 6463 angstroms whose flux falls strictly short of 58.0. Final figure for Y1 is 5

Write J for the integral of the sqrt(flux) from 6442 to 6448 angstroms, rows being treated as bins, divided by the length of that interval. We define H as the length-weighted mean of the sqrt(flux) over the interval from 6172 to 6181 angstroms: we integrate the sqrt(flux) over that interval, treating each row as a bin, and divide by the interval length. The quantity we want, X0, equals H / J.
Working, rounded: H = 7.36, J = 7.49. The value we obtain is 0.98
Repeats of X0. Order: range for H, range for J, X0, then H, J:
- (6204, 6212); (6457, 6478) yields 1.00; 7.48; 7.46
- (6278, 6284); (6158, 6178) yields 1.06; 7.28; 6.88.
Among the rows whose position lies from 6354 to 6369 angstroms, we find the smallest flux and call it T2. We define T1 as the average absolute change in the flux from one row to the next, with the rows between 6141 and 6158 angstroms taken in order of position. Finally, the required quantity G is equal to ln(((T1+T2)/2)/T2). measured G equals -0.660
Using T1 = 1.8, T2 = 53.33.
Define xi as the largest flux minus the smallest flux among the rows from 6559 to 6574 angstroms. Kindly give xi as 4.7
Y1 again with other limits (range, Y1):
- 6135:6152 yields 5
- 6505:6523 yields 0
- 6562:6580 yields 2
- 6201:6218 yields 6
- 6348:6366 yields 6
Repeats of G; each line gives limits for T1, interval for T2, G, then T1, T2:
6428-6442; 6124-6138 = -0.648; 2.0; 44.15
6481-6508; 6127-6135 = -0.621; 4.2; 56.46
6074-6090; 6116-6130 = -0.646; 2.1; 44.15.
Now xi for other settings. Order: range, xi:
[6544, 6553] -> 3.4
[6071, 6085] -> 10.2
